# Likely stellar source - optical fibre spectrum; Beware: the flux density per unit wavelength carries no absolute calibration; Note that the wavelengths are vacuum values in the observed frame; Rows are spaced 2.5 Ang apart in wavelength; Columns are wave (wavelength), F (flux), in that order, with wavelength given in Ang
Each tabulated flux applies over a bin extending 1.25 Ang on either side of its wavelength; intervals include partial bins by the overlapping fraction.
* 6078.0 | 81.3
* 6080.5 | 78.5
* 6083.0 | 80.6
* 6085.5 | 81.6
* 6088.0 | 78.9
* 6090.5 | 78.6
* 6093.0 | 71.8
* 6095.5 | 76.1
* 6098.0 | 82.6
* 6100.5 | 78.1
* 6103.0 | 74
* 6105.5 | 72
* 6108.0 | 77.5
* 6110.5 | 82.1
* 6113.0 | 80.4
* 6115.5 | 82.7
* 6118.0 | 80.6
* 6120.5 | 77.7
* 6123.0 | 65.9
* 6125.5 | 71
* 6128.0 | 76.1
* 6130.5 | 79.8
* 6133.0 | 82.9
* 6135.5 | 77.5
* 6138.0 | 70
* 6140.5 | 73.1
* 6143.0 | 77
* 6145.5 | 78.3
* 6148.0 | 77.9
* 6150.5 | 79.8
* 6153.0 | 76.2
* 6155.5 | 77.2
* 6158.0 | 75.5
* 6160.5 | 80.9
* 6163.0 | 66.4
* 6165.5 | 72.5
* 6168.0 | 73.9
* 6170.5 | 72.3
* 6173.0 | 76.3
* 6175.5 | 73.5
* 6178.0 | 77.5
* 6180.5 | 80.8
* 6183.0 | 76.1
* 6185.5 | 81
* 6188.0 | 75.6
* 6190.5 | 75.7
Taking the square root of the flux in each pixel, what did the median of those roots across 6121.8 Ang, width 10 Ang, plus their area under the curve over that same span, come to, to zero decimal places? 94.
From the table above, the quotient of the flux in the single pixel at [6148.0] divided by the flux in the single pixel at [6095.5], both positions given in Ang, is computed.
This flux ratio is 1.02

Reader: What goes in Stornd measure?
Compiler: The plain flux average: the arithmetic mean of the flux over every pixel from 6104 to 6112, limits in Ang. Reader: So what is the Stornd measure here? 77.2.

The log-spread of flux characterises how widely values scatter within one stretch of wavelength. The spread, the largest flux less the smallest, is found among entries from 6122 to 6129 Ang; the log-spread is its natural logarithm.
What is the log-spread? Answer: 2.3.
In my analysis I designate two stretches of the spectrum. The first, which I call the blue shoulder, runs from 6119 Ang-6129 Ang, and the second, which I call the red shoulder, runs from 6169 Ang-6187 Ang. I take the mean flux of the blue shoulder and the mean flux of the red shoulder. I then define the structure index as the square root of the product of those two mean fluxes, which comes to 74.7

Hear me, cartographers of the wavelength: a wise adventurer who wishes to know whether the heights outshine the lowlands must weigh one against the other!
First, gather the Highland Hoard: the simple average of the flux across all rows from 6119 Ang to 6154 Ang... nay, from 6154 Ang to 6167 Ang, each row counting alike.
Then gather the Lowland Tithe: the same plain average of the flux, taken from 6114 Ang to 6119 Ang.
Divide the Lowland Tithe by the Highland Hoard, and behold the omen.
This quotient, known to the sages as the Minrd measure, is 1.10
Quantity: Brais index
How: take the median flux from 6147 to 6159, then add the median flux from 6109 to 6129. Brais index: 156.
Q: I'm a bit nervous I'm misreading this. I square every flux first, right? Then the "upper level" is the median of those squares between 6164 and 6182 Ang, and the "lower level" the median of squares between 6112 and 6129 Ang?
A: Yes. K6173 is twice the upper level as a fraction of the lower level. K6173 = 1.81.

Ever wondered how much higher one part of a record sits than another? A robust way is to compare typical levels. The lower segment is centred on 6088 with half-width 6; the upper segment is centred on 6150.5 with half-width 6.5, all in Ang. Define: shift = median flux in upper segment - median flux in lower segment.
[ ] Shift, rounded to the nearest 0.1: -1.0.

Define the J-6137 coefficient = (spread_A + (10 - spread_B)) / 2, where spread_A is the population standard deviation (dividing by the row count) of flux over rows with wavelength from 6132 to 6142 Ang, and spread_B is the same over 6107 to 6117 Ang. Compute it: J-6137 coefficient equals 6.4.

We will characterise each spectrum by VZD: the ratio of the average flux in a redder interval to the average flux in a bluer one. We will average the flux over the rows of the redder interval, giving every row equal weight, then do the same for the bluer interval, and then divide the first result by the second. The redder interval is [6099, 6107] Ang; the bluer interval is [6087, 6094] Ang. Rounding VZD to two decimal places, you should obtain 0.98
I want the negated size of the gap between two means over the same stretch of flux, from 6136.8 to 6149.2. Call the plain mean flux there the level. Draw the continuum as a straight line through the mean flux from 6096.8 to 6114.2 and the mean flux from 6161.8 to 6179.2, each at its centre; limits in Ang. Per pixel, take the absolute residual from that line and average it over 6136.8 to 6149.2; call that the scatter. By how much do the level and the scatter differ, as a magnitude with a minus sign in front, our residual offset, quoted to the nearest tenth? -72.1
